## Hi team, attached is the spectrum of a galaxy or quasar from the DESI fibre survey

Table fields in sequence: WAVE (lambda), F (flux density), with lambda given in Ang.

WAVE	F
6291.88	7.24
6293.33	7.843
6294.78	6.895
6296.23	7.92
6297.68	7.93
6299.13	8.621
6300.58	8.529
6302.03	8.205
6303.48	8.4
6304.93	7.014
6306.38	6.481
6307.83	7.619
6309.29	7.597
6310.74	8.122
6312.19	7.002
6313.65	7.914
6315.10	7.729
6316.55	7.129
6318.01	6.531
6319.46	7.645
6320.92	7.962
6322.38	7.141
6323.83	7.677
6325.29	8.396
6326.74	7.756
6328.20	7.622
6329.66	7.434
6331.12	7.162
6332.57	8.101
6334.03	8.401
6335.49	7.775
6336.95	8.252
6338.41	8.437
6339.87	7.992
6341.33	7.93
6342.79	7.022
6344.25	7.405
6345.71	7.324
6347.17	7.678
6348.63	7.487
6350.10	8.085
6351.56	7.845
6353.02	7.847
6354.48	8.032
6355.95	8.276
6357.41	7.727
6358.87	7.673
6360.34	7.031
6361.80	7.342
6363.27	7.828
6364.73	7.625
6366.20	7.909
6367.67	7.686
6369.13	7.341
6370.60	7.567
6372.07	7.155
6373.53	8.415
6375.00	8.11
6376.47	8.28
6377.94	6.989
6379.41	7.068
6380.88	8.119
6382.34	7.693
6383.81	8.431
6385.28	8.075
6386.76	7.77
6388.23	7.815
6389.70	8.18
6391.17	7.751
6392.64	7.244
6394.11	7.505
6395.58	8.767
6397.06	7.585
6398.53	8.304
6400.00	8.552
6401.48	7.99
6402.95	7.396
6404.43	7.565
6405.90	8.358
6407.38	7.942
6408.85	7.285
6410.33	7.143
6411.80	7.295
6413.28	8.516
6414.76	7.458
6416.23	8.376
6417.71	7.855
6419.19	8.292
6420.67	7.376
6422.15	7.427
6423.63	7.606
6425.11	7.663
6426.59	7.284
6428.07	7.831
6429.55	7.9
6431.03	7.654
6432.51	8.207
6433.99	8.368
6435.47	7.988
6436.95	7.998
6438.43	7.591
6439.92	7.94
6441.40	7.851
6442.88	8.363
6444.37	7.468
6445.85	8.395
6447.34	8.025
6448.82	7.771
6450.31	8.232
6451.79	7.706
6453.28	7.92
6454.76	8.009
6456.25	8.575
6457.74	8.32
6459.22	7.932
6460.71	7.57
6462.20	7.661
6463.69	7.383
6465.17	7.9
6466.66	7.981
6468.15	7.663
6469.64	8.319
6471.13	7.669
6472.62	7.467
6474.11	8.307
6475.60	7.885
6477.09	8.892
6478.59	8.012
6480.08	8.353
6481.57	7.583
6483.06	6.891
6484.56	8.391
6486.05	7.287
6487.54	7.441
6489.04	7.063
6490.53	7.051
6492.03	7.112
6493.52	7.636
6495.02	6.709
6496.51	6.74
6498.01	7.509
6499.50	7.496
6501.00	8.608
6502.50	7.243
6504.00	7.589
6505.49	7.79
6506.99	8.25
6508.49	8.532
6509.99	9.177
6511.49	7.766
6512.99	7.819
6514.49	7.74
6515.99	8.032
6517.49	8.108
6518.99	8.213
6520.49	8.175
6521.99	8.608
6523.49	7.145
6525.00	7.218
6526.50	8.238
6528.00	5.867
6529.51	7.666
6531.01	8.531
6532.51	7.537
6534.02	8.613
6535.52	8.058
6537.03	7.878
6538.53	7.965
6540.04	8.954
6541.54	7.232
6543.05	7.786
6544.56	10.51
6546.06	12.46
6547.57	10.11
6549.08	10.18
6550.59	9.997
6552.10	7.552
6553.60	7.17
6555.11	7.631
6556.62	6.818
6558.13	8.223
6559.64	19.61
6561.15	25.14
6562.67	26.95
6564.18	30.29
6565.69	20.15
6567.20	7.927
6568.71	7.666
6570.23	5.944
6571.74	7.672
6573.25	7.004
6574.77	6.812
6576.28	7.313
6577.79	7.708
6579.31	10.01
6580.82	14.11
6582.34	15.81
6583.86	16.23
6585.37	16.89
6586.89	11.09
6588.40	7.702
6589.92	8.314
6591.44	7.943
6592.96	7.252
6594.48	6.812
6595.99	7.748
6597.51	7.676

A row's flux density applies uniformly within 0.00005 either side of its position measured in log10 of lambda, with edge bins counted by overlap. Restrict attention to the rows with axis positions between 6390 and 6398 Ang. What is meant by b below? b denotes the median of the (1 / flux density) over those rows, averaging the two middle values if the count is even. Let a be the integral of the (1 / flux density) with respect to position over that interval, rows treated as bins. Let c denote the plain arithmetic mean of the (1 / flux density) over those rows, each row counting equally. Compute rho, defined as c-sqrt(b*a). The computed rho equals -0.239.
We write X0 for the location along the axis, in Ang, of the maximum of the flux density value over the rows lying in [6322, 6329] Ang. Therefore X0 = 6325.29 Ang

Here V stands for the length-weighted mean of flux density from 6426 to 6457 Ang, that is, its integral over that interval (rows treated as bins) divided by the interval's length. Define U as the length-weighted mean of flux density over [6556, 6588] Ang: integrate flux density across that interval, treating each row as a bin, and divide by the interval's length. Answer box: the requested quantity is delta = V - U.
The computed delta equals -5.3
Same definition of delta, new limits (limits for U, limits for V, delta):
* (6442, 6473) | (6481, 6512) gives -0.3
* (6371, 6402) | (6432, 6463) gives 0.1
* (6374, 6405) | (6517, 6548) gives 0.4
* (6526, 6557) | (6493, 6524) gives -0.6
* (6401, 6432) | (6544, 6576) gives 4.4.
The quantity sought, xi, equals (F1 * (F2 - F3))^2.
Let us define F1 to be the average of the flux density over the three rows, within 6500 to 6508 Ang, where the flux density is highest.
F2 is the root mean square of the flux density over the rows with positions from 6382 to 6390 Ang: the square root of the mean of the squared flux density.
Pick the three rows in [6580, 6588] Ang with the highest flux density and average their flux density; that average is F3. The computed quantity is 4663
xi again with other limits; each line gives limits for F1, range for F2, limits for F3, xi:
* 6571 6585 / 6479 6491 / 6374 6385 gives 133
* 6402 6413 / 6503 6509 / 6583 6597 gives 2830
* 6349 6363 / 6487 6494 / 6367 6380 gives 67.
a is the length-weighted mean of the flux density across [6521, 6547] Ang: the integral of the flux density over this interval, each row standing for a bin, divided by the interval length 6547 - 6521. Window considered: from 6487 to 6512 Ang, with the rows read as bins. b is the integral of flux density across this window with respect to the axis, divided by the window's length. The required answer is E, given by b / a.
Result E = 0.92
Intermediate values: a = 8.26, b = 7.63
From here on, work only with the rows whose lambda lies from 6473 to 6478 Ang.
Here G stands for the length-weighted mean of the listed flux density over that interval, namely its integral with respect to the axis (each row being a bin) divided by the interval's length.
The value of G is 8.3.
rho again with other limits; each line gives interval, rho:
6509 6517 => -0.232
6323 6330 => -0.214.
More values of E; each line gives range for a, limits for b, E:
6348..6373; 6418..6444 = 1.02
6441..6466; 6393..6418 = 0.99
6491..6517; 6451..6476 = 1.02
